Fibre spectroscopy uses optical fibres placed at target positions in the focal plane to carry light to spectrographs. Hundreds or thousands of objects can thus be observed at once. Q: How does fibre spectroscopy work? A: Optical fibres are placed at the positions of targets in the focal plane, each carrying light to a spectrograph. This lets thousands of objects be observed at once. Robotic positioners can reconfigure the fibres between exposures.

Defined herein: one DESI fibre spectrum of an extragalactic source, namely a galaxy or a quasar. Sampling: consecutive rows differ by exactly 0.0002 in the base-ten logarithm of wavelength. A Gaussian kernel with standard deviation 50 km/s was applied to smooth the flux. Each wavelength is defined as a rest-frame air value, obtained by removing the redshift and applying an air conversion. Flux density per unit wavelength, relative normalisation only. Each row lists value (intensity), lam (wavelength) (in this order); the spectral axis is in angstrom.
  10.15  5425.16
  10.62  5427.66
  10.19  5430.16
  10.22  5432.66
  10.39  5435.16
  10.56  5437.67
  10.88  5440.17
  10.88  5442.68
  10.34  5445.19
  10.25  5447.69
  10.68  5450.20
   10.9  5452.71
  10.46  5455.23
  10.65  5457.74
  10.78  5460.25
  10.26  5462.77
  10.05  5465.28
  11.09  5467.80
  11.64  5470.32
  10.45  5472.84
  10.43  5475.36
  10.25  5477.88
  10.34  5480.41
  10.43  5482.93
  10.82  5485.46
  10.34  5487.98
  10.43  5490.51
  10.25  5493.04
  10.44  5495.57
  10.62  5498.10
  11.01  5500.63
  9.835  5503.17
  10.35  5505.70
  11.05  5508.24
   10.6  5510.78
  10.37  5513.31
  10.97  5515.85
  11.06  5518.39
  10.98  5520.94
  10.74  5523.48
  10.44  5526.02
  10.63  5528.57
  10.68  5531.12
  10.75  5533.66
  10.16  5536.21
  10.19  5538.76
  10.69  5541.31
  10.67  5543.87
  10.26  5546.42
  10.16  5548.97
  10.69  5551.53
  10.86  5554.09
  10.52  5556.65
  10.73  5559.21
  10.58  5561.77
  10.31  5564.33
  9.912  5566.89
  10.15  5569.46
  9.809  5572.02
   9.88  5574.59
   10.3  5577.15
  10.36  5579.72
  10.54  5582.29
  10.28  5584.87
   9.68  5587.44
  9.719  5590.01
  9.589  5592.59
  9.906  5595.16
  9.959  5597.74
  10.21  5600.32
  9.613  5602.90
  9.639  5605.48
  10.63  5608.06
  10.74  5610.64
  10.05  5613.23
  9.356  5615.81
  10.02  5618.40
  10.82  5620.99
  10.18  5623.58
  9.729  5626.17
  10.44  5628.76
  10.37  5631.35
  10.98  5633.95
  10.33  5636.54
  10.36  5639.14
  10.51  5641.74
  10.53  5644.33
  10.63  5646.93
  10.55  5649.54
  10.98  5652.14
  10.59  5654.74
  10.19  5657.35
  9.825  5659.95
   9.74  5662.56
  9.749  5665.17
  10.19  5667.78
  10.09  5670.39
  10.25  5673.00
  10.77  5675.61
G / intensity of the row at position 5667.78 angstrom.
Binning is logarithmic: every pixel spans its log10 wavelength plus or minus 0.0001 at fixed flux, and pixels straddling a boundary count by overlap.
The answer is 10.19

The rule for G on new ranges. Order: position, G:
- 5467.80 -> 11.09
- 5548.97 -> 10.16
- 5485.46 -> 10.82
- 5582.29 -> 10.54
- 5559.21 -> 10.73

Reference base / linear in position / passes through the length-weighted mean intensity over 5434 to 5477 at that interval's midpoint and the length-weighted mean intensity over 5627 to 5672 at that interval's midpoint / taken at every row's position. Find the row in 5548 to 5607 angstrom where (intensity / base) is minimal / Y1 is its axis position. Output 5592.59 angstrom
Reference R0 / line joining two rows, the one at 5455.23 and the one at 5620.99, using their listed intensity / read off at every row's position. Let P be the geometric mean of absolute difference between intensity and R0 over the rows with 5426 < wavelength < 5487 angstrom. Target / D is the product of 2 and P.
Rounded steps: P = 0.00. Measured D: 0.0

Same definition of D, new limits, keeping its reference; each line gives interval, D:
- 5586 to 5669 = 0.0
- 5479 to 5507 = 0.4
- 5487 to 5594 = 0.4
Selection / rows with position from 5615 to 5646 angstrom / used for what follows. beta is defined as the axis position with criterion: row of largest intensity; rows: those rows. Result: 5633.95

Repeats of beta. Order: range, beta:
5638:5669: 5652.14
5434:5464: 5452.71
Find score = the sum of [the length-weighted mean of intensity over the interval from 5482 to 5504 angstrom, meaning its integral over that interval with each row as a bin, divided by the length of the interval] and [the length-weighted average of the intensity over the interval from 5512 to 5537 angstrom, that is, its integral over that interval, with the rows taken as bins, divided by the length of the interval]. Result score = 21.2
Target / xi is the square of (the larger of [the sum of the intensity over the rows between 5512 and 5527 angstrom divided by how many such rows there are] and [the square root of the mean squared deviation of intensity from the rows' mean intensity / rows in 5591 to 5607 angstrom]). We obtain 116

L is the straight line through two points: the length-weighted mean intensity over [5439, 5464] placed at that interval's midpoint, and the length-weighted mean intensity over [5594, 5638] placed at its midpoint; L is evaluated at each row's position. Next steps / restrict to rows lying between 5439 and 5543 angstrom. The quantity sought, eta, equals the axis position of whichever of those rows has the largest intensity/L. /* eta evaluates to 5470.32 angstrom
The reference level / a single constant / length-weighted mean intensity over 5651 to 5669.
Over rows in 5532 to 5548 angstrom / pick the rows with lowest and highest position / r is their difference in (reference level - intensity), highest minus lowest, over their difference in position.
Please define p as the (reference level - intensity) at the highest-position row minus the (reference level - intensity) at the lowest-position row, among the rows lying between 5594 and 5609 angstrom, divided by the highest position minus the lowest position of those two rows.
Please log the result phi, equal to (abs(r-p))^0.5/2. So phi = 0.154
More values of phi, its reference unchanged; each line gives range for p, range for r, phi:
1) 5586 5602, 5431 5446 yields 0.089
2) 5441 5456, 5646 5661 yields 0.084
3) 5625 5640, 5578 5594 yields 0.165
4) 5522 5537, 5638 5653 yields 0.153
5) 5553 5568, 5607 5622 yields 0.149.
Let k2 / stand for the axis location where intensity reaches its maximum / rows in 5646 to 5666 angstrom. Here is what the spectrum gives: 5652.14 angstrom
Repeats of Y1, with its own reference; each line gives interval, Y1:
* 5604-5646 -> 5615.81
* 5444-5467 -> 5465.28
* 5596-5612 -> 5602.90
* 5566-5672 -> 5615.81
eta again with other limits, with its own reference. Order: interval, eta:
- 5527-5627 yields 5620.99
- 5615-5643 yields 5633.95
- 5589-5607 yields 5600.32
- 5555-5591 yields 5559.21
